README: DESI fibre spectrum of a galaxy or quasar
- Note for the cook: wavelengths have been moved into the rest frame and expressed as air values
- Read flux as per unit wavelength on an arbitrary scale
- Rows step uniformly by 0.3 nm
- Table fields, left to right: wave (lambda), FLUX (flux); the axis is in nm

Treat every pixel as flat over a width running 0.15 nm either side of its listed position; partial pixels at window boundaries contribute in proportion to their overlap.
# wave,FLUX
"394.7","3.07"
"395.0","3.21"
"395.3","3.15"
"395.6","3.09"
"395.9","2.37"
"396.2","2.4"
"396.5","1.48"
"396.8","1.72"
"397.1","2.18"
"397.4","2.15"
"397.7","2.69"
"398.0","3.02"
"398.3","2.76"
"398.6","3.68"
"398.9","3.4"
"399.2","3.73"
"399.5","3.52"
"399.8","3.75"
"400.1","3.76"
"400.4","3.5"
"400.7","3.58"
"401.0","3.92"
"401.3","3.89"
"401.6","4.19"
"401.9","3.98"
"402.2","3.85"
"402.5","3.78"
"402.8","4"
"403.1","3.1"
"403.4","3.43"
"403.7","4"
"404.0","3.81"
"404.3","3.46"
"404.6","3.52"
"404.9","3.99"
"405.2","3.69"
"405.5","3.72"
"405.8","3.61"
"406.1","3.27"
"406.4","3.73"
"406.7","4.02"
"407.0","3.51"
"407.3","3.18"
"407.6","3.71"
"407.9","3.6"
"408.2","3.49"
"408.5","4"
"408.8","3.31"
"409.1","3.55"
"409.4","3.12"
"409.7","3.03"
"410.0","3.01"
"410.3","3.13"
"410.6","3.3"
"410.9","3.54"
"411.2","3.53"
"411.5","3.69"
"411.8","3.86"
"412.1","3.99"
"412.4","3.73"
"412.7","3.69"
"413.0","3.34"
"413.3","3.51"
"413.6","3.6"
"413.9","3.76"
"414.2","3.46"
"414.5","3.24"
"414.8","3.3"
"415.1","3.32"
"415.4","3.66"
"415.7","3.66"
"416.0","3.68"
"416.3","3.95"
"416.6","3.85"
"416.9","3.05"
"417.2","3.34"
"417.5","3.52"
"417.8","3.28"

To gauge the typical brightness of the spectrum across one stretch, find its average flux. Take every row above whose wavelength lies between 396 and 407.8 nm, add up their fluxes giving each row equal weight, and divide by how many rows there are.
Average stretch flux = 3.40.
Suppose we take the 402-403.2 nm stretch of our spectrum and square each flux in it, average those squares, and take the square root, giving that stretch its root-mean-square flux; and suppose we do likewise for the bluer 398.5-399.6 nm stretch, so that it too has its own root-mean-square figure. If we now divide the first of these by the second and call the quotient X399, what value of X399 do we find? 1.03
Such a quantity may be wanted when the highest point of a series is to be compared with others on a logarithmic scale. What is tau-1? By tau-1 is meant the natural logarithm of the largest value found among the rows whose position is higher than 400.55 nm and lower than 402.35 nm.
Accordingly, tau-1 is 1.43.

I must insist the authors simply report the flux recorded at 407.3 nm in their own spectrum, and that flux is 3.18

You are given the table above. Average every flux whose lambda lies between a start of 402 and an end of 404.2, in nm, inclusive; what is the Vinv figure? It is 3.71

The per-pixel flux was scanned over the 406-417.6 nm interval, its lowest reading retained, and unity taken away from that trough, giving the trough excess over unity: 2.0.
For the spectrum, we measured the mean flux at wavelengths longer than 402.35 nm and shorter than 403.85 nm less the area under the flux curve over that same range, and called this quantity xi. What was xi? -1.8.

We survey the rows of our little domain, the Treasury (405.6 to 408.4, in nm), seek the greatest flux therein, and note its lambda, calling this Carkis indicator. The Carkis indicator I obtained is 406.7 nm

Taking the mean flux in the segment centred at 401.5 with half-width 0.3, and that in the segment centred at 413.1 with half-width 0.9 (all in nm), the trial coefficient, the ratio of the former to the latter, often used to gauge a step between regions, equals 1.12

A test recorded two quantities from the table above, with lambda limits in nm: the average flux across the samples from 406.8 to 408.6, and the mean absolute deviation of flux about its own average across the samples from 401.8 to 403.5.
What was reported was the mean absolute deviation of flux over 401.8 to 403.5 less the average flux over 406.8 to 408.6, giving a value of -3.30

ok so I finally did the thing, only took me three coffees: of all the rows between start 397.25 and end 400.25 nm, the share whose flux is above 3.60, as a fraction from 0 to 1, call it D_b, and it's 0.40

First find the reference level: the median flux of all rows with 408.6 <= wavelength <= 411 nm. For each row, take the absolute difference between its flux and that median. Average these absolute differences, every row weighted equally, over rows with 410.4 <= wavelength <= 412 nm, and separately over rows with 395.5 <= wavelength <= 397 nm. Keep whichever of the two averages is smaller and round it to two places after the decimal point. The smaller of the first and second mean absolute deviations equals 0.37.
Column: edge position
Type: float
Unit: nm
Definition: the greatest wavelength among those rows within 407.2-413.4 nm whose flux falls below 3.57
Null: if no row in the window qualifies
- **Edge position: 413.3 nm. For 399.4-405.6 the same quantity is 404.6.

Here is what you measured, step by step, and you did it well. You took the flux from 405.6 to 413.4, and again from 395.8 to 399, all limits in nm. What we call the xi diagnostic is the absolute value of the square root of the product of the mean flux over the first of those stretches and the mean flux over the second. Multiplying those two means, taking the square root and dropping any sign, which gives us 2.98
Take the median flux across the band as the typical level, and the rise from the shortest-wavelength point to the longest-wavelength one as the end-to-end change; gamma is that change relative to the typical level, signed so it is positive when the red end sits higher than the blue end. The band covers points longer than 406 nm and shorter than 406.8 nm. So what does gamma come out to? 0.20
